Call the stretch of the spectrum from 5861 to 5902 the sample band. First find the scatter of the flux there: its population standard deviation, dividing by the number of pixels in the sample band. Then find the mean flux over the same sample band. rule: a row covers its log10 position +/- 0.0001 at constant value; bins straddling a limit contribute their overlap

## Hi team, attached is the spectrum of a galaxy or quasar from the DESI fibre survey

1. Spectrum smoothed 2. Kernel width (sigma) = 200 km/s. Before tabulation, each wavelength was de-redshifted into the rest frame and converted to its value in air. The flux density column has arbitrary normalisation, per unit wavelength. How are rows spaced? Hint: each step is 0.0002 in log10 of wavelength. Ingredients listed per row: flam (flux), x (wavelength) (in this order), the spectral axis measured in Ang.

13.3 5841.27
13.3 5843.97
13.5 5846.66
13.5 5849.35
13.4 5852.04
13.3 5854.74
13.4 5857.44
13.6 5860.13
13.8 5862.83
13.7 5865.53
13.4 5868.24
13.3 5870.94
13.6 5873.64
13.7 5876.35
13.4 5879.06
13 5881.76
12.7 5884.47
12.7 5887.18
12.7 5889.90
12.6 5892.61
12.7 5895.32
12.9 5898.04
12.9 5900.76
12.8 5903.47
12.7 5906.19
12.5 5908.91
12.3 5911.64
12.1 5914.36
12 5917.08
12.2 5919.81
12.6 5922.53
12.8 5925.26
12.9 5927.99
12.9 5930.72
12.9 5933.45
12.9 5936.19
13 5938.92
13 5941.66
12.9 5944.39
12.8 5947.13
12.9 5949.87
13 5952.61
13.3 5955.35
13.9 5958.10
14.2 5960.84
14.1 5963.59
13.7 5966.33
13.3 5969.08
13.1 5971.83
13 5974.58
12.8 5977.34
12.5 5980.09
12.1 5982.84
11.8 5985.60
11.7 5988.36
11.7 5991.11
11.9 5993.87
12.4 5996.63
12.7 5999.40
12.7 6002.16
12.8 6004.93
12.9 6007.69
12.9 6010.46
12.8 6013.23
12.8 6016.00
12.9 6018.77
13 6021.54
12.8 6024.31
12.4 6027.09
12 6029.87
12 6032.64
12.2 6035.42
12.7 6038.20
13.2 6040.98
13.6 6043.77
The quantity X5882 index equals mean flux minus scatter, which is 12.7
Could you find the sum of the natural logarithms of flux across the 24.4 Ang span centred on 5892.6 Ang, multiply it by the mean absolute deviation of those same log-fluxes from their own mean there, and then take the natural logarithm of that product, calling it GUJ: -1.6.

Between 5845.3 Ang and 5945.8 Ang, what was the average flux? 13.0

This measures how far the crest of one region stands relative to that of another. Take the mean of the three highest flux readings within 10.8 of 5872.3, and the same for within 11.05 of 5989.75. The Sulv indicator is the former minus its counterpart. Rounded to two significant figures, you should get 1.2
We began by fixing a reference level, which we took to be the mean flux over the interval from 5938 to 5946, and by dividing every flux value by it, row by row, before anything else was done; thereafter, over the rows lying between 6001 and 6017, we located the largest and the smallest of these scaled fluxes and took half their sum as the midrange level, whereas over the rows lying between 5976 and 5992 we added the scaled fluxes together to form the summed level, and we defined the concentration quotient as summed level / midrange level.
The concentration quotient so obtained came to 5.7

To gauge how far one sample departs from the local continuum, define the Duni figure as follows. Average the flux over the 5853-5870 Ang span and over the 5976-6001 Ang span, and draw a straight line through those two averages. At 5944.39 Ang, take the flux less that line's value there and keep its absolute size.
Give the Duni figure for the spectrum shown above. 0.25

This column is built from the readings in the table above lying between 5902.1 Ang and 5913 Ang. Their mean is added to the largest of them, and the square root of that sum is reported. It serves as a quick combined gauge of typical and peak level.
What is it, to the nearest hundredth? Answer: 5.04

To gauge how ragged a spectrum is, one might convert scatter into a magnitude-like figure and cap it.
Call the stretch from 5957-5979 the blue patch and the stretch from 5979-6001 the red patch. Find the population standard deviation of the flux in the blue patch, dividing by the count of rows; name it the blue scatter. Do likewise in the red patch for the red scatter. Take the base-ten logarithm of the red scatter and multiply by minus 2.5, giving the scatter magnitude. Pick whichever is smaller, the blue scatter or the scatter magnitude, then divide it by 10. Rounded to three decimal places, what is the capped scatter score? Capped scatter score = 0.050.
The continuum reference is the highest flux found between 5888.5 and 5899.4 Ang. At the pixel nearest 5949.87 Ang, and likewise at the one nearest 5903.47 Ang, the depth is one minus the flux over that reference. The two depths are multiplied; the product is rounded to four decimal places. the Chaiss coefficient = 0.0000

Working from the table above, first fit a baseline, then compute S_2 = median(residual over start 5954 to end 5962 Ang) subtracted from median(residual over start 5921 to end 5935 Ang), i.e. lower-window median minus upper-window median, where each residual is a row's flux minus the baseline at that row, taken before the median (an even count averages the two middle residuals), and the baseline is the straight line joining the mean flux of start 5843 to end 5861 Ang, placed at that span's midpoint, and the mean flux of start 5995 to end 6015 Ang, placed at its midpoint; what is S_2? -1.1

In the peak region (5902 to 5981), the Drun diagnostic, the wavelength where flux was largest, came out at 5960.84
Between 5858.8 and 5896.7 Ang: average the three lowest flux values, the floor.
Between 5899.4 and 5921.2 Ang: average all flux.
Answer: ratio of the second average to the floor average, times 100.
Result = 98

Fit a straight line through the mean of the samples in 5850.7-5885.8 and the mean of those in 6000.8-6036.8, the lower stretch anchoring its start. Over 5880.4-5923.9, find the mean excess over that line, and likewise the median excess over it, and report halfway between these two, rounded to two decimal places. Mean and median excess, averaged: -0.62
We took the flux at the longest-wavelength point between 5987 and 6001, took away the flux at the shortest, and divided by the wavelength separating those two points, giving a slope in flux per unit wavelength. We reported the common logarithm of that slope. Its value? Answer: -1.04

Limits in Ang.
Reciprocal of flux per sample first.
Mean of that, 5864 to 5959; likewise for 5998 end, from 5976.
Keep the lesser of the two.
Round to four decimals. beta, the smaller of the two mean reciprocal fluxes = 0.0776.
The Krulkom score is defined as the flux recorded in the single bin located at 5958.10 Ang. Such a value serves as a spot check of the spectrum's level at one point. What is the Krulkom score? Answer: 13.9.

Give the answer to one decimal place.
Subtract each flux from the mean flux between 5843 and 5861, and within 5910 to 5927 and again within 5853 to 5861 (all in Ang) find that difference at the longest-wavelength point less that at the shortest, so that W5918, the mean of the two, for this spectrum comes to -0.4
